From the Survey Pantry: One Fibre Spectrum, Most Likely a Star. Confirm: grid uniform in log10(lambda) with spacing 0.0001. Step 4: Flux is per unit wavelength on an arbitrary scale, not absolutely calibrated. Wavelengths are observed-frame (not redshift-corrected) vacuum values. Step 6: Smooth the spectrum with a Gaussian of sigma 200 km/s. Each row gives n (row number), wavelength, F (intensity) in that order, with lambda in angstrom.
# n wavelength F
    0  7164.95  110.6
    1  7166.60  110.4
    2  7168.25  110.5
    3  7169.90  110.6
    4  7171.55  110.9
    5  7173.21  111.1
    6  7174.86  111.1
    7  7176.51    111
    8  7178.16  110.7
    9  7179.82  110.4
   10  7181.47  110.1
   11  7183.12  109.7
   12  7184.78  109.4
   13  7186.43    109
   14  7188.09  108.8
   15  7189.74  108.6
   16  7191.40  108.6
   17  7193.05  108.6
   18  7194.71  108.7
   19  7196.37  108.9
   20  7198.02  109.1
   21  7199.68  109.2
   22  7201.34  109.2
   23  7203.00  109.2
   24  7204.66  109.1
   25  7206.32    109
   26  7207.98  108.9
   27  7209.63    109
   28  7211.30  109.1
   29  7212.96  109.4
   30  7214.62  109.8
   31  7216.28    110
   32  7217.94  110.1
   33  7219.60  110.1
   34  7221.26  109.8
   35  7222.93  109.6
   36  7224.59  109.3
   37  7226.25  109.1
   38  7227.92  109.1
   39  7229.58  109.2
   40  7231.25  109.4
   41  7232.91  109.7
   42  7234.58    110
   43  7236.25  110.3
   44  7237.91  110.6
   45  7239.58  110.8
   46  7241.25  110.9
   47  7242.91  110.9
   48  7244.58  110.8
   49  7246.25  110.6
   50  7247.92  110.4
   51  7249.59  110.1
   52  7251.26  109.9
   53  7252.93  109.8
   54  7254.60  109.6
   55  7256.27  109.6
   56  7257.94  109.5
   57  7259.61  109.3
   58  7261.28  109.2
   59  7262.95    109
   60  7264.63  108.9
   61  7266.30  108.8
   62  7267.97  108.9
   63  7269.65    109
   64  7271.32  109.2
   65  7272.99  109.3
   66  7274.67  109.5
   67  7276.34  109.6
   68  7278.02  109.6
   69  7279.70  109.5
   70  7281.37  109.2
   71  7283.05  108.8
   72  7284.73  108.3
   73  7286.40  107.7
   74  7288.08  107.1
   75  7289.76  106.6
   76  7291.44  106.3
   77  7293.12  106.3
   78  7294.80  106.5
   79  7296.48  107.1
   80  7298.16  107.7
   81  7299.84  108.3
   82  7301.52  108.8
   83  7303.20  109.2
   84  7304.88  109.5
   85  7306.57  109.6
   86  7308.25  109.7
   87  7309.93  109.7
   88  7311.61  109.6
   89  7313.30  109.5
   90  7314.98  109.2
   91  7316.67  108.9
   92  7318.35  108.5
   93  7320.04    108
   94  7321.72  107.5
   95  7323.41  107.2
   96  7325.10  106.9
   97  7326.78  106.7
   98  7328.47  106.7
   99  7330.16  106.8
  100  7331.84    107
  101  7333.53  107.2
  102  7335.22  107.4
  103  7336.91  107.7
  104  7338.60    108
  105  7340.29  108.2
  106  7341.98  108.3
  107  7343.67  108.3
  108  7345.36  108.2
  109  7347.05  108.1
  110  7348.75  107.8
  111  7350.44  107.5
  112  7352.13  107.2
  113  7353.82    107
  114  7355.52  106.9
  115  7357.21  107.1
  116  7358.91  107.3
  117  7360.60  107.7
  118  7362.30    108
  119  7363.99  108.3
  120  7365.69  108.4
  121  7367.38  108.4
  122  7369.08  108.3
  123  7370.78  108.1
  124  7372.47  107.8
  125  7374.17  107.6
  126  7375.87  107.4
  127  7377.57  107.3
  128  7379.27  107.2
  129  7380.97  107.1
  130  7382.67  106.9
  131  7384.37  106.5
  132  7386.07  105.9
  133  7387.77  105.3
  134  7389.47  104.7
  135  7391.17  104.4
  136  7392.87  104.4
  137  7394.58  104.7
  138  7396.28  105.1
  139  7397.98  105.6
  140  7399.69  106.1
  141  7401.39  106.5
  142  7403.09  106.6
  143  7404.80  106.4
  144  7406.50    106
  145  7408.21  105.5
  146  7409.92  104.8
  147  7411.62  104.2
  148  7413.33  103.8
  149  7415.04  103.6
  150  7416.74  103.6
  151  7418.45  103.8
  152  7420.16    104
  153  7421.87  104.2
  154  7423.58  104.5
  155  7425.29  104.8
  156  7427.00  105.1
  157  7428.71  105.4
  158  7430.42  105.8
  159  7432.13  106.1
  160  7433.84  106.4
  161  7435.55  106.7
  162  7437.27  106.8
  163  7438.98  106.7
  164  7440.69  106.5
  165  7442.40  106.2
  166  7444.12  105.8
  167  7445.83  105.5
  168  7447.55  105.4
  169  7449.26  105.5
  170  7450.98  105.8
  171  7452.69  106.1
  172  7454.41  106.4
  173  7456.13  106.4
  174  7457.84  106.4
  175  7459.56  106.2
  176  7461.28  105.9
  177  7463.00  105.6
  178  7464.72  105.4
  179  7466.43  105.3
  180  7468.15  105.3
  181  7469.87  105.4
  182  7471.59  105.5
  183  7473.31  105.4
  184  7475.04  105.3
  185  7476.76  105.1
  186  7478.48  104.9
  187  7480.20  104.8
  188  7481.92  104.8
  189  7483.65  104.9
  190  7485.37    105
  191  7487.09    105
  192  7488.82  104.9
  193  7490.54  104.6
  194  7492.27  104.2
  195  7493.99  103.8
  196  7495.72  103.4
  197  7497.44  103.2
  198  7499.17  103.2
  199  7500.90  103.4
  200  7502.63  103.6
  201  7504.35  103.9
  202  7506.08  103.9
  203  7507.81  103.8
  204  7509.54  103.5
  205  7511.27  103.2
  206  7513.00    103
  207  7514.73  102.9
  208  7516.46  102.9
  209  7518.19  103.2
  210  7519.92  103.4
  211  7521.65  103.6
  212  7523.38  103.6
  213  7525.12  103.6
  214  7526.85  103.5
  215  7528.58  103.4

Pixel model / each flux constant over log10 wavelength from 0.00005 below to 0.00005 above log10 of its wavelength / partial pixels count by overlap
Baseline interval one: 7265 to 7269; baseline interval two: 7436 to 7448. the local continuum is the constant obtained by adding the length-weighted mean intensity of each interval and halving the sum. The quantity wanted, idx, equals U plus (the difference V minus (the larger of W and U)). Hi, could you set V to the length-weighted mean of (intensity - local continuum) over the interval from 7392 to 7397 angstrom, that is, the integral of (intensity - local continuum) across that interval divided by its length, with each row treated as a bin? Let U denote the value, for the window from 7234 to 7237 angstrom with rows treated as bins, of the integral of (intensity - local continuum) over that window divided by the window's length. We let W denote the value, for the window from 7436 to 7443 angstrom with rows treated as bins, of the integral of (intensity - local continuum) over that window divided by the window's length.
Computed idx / -2.8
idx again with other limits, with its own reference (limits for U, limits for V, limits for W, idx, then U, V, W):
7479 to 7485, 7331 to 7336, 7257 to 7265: -4.6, -2.6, 0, 2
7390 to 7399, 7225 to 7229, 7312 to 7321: -2.3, -2.6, 2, 1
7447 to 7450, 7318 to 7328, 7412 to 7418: -0.1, -2.0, 0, -4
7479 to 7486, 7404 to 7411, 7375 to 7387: -3.9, -2.6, -2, -1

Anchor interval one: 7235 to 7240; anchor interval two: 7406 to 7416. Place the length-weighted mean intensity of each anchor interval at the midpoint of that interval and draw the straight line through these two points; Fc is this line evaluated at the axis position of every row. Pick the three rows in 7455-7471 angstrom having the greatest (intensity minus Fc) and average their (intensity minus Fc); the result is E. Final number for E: 3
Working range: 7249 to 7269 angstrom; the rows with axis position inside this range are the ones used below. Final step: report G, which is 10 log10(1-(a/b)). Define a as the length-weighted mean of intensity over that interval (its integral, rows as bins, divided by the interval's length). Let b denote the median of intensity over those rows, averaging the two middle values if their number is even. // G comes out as -35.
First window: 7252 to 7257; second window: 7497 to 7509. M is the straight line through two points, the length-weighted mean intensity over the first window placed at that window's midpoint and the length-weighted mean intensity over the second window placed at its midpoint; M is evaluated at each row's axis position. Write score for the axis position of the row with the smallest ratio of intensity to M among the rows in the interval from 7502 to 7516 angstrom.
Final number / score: 7514.73 angstrom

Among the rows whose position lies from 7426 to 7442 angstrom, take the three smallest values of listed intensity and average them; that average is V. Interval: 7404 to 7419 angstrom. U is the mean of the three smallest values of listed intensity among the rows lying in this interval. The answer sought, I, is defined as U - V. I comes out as -2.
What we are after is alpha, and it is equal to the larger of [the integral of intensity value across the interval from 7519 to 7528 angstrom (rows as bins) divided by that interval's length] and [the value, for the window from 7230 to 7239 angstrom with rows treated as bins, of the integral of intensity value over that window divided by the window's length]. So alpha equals 110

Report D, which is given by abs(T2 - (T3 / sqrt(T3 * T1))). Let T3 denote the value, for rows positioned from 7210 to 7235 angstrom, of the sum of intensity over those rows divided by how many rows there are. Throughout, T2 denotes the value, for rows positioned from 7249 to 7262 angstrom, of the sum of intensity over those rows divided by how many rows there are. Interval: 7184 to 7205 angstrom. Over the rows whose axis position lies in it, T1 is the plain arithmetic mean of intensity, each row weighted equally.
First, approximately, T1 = 109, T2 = 110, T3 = 110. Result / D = 109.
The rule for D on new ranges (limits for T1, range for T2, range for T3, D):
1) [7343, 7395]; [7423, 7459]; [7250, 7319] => 105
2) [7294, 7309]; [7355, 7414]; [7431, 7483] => 105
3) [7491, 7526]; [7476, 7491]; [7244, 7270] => 104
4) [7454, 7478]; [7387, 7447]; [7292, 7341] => 104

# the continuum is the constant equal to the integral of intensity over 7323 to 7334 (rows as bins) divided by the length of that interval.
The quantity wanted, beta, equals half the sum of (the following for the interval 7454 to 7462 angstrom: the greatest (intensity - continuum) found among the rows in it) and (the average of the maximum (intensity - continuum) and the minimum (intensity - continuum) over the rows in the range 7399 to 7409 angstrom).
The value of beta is -1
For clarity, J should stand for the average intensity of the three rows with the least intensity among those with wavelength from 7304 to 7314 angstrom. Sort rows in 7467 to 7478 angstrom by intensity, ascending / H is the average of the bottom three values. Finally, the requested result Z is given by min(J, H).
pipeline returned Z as 105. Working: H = 105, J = 110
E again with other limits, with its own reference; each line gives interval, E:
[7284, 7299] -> -1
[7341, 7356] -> 1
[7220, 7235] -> -1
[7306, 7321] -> 2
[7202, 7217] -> -2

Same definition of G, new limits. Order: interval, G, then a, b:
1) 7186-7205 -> -32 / 109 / 109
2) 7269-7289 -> -26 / 109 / 109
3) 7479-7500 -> -25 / 104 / 105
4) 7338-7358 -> -28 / 108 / 108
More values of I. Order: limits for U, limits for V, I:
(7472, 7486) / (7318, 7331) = -2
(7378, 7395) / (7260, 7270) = -4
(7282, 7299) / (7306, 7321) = -2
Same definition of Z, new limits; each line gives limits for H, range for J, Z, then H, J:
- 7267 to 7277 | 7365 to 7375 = 108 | 109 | 108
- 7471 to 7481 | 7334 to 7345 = 105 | 105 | 108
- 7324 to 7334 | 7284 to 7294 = 106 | 107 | 106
